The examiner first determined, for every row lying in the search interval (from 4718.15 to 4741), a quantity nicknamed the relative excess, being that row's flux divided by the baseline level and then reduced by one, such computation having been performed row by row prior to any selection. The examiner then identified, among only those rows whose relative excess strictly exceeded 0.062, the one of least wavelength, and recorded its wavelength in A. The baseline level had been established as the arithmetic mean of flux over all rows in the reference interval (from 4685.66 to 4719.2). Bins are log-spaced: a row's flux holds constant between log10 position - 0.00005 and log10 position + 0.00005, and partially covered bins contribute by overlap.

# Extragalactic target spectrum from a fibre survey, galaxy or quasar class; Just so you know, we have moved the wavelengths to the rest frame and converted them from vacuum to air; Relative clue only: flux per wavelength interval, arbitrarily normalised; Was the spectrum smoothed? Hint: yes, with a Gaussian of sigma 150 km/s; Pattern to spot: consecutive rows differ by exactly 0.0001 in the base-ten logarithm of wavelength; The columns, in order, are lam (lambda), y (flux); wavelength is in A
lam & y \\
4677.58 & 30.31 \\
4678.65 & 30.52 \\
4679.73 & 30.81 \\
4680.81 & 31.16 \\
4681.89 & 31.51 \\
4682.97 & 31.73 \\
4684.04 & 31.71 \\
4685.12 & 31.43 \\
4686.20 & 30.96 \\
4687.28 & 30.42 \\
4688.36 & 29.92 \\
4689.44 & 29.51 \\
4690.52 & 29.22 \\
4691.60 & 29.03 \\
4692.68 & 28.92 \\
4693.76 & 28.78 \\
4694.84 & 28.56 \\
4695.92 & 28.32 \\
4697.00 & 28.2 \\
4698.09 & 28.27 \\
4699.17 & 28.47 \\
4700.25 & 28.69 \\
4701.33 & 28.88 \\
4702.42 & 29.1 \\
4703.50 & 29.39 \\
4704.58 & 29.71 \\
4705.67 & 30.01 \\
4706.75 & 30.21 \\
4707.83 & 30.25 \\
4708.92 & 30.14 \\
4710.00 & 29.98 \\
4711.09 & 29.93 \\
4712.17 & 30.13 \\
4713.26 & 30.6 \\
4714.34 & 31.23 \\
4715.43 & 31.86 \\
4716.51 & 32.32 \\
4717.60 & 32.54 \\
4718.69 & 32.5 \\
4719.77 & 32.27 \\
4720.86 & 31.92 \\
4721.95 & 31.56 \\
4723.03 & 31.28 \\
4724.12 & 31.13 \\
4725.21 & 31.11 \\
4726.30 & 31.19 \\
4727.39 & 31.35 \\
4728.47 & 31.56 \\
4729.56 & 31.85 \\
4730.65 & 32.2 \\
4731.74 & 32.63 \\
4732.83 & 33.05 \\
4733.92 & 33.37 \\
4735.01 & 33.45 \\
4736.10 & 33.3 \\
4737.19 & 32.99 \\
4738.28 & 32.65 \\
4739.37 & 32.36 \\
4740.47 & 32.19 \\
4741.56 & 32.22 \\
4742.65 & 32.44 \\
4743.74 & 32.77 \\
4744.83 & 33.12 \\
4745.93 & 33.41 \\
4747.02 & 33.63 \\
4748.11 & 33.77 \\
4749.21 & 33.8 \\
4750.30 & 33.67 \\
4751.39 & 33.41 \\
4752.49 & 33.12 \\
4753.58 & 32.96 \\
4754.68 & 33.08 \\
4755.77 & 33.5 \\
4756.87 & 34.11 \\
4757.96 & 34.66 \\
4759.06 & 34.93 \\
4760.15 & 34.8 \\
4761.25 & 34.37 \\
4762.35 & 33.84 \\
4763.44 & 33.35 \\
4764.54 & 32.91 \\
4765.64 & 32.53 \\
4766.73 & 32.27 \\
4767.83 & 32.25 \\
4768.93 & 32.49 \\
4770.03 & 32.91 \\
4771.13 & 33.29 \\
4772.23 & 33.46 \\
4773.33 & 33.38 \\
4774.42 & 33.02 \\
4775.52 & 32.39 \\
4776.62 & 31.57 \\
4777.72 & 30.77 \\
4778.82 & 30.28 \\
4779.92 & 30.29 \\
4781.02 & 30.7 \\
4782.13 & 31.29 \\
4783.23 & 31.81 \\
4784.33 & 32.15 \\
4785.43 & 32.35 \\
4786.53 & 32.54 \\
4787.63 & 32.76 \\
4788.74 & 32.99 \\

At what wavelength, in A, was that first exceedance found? 4718.69 A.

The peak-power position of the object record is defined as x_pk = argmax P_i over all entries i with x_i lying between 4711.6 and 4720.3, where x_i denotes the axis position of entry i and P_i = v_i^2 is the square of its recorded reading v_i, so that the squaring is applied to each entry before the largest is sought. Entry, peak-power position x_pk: 4717.60 A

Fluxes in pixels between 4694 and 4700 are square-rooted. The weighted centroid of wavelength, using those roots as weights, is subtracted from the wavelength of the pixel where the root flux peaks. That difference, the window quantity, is -2.2 A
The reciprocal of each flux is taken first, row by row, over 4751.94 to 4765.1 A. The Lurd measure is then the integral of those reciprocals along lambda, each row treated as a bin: 0.39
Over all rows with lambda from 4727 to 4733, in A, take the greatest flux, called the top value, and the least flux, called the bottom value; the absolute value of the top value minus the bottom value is 1.7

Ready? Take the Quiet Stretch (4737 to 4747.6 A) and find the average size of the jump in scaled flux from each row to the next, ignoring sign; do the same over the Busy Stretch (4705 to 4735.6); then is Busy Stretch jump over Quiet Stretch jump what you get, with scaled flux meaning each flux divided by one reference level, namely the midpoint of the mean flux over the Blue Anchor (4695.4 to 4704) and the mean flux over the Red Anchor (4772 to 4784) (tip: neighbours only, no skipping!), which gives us 1.0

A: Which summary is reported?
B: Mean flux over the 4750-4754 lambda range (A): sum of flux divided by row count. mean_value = 33.3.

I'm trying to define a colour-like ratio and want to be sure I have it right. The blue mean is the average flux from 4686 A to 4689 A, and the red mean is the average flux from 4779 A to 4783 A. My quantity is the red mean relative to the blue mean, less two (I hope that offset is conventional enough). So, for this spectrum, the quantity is -0.99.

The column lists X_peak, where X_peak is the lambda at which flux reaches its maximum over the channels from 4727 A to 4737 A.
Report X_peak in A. 4735.01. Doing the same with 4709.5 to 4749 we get 4748.11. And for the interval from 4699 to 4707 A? 4706.75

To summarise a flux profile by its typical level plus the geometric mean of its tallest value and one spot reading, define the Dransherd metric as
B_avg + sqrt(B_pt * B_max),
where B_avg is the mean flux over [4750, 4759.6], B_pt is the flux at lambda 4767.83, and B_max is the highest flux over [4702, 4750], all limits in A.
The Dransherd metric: 66.7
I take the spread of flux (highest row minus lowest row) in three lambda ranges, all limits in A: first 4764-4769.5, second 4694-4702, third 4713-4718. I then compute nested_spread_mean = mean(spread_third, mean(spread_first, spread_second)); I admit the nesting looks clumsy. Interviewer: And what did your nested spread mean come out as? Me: 1.3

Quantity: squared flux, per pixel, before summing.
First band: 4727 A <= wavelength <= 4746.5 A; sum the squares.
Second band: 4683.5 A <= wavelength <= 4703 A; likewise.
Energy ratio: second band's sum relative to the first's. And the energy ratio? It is 0.81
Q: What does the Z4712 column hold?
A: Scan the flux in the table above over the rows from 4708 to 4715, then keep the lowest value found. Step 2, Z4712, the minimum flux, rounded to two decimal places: 29.93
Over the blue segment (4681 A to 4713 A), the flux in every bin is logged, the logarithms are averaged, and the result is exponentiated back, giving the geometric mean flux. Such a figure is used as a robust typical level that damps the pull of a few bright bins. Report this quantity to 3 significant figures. 29.7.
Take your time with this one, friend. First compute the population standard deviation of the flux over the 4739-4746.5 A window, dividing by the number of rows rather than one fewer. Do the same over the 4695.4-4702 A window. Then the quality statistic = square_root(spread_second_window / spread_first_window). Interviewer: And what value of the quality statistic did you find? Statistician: 0.74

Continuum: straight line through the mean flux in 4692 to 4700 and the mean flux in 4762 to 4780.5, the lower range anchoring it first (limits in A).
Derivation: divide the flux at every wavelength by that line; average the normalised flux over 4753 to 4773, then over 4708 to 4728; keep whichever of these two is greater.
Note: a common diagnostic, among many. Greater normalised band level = 1.05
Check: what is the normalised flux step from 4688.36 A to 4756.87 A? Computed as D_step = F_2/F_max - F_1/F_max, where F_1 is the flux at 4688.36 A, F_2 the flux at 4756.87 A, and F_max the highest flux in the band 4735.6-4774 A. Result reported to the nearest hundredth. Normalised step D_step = 0.12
